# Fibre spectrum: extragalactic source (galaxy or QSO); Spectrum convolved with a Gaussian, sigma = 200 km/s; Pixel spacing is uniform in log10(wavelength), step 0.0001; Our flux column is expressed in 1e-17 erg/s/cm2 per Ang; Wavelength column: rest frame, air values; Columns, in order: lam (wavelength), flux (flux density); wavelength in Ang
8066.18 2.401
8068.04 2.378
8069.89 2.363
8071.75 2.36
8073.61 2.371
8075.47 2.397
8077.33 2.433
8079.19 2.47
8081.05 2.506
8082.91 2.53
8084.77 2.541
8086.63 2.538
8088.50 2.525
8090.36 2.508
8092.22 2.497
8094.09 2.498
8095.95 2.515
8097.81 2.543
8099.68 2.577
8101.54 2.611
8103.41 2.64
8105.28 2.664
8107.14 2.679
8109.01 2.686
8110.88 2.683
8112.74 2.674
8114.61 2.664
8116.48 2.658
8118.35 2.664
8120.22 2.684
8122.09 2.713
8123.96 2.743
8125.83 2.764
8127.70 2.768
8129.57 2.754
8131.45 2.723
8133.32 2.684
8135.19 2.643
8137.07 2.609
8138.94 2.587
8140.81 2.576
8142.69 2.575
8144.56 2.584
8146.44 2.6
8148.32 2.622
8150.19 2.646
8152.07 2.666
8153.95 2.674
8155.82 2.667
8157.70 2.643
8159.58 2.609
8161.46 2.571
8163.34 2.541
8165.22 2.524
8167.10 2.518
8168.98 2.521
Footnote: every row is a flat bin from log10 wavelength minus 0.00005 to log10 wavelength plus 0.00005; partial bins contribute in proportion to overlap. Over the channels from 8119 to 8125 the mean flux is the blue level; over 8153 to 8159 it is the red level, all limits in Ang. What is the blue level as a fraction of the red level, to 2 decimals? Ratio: 1.02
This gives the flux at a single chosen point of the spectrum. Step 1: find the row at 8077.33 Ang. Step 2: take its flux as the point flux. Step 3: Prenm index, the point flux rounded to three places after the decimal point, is 2.433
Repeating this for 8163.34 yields 2.541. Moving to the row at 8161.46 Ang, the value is 2.571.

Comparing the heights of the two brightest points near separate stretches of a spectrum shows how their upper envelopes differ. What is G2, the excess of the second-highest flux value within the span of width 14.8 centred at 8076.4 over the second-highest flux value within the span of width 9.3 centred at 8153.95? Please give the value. -0.16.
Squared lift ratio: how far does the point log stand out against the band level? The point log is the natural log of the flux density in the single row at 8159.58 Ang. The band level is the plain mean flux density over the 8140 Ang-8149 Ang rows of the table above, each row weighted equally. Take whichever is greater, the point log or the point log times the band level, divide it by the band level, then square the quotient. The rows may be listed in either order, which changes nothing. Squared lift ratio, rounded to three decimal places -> 0.920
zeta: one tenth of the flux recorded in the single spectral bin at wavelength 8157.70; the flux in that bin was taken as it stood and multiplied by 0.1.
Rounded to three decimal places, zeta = 0.264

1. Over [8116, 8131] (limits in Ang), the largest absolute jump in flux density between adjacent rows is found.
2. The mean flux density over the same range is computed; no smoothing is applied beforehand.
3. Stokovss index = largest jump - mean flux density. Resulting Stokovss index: -2.69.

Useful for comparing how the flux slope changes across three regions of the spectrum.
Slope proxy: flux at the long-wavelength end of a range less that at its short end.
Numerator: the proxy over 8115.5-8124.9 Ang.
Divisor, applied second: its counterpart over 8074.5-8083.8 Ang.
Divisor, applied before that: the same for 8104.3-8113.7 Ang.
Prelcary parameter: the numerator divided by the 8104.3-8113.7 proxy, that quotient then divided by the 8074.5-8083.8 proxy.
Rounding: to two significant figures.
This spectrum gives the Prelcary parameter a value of 64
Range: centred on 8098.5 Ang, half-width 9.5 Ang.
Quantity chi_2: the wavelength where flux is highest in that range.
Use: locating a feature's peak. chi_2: 8107.14 Ang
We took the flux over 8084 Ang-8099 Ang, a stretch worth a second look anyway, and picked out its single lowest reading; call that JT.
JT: 2.497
